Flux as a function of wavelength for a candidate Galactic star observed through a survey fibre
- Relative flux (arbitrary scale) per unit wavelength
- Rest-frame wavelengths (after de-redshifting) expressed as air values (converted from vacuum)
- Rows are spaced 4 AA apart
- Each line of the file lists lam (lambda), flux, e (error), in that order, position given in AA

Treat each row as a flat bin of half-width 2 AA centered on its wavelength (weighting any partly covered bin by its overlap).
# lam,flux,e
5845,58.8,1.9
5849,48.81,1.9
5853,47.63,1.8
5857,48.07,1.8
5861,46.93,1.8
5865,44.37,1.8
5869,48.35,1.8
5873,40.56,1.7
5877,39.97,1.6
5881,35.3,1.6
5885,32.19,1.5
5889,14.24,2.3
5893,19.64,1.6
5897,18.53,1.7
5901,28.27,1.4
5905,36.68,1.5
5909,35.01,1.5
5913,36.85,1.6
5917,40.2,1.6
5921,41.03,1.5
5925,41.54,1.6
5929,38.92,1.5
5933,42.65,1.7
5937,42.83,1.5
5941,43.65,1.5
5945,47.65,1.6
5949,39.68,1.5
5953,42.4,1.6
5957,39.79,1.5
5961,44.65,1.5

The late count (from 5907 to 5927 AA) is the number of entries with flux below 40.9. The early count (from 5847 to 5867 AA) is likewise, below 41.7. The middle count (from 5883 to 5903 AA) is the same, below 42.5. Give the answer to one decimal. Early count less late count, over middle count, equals -0.6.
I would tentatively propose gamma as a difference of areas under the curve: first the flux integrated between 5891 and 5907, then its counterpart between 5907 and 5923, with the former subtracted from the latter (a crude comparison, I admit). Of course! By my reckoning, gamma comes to 200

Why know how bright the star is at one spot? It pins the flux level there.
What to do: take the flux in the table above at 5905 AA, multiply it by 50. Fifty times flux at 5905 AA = 1834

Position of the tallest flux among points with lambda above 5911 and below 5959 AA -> 5945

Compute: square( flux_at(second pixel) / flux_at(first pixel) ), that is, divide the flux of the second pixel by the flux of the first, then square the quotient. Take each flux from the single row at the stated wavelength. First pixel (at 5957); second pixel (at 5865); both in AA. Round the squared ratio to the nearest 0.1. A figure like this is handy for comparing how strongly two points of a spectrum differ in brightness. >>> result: 1.2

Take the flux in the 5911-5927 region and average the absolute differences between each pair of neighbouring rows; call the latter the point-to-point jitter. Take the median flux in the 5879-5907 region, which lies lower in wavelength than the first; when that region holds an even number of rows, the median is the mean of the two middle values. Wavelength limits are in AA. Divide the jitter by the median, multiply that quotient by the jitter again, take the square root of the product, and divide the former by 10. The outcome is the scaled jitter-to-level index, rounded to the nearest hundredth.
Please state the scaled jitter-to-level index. 0.03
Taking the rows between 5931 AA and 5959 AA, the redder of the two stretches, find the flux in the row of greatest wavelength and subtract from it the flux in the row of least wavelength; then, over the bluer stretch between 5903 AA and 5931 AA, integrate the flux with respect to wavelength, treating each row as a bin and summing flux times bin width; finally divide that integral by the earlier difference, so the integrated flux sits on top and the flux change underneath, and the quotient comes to -378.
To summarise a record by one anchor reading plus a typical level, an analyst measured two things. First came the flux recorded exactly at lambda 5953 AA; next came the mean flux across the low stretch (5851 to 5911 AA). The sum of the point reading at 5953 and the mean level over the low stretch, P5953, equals 78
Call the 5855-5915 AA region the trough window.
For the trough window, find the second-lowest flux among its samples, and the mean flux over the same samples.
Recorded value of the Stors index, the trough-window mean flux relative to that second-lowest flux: 1.89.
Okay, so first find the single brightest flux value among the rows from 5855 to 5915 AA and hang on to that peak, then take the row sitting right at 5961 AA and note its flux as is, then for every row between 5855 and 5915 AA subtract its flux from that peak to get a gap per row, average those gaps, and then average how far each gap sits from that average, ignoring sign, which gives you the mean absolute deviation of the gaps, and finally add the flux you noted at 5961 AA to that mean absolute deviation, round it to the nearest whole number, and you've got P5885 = 53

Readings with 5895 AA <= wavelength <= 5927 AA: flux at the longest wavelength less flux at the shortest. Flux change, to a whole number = 23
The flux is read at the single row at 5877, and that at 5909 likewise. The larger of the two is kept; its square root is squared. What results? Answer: 40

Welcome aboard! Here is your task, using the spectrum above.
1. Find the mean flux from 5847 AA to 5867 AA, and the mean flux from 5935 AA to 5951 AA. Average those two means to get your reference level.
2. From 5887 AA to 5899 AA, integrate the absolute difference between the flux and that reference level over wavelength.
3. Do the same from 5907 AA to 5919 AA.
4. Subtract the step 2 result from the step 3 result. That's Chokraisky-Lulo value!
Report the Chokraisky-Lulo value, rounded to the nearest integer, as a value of -239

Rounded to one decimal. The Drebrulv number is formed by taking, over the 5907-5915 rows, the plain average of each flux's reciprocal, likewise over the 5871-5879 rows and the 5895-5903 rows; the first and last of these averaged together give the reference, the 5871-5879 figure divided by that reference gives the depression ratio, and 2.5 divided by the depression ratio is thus 3.6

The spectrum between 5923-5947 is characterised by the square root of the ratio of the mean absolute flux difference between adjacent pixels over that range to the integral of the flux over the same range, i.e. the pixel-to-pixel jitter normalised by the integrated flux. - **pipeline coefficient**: 0.047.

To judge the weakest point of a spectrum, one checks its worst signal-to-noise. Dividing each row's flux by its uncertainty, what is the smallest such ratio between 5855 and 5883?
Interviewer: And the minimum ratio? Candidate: 22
